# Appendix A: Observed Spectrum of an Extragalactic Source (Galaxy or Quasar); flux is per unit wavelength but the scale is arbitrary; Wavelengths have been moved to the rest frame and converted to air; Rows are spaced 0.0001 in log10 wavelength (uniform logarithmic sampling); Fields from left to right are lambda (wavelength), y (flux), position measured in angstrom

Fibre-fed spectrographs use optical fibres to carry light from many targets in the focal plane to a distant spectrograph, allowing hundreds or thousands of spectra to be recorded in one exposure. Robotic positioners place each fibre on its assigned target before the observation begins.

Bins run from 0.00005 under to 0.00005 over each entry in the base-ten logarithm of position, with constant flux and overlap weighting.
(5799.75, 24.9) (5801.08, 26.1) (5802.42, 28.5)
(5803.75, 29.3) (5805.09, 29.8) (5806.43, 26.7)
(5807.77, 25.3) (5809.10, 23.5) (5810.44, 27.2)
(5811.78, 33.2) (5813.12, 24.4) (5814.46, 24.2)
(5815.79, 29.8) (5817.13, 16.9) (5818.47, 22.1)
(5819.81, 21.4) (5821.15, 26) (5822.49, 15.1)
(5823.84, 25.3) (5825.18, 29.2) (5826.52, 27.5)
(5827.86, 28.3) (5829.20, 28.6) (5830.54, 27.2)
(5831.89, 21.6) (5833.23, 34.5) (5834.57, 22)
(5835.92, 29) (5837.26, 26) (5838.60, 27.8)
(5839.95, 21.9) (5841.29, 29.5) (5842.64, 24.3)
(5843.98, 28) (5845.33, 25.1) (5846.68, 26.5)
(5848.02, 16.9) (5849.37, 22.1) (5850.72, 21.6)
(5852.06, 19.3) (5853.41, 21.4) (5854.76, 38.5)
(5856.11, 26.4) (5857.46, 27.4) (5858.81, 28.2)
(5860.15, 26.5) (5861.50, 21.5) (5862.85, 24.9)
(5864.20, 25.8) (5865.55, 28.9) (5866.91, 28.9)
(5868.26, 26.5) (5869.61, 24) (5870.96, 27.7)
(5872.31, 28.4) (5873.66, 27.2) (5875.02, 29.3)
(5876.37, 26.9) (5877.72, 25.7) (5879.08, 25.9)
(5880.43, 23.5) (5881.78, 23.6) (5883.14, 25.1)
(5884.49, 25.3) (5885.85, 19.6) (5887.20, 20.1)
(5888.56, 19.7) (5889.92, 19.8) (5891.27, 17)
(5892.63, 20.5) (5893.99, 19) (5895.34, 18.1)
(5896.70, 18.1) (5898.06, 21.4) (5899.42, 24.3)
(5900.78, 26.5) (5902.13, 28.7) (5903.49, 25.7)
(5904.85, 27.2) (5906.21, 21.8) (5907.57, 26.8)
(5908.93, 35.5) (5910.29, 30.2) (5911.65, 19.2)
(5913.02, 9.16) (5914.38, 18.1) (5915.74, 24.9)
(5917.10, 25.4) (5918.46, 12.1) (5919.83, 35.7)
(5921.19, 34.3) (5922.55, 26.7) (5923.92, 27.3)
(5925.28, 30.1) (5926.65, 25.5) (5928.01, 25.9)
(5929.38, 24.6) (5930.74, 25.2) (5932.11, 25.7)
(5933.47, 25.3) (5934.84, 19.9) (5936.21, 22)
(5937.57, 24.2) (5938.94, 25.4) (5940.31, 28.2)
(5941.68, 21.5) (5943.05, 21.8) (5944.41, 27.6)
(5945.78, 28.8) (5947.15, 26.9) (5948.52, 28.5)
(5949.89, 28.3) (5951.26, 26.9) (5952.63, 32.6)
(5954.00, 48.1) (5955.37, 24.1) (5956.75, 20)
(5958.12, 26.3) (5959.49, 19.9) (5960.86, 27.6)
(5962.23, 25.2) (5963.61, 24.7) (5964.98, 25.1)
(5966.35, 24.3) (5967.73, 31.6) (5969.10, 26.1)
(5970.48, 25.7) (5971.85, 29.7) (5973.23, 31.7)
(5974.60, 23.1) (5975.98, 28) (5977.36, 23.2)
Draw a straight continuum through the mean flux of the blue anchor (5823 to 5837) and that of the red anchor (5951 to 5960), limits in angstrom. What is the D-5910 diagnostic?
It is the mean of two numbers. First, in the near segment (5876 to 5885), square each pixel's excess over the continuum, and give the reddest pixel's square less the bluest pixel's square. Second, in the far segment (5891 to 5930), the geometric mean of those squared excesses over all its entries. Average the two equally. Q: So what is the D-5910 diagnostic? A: 10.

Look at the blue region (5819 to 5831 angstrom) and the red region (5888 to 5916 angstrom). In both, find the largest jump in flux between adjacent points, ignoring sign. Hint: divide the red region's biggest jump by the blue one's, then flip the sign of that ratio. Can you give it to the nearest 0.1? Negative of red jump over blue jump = -1.0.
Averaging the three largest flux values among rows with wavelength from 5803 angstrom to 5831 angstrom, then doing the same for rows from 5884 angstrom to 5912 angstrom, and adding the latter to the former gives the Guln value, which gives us 62.4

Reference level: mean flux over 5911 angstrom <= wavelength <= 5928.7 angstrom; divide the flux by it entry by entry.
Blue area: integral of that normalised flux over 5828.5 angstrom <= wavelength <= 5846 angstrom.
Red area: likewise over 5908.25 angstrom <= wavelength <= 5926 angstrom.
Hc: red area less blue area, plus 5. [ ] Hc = 4.3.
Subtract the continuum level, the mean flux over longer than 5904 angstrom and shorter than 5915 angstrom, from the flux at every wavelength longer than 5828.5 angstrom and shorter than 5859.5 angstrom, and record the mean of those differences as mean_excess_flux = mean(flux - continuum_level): 2.3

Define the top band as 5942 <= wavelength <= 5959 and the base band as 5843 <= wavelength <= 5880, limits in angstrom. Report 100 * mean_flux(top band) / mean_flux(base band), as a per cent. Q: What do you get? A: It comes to 109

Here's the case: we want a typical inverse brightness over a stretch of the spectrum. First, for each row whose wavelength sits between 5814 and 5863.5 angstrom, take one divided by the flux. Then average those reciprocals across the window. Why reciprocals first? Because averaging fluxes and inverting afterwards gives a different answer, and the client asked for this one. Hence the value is 0.0411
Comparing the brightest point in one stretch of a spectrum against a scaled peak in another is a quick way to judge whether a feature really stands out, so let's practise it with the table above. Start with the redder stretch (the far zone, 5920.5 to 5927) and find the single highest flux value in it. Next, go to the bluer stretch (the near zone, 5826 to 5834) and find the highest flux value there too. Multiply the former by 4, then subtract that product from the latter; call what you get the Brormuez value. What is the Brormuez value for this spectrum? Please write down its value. -103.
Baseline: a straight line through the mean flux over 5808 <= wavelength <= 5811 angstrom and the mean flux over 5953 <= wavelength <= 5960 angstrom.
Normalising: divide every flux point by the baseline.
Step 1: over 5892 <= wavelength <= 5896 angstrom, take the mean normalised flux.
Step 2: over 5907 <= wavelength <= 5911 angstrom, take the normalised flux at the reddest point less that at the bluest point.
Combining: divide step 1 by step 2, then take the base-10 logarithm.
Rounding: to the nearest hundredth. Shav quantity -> 0.76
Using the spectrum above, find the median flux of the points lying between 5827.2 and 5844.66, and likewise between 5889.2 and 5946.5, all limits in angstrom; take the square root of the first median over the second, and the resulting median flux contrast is 1.049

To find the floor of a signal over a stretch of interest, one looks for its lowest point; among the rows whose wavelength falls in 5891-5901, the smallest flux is 17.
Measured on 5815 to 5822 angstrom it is 16.9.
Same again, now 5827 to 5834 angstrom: 21.6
